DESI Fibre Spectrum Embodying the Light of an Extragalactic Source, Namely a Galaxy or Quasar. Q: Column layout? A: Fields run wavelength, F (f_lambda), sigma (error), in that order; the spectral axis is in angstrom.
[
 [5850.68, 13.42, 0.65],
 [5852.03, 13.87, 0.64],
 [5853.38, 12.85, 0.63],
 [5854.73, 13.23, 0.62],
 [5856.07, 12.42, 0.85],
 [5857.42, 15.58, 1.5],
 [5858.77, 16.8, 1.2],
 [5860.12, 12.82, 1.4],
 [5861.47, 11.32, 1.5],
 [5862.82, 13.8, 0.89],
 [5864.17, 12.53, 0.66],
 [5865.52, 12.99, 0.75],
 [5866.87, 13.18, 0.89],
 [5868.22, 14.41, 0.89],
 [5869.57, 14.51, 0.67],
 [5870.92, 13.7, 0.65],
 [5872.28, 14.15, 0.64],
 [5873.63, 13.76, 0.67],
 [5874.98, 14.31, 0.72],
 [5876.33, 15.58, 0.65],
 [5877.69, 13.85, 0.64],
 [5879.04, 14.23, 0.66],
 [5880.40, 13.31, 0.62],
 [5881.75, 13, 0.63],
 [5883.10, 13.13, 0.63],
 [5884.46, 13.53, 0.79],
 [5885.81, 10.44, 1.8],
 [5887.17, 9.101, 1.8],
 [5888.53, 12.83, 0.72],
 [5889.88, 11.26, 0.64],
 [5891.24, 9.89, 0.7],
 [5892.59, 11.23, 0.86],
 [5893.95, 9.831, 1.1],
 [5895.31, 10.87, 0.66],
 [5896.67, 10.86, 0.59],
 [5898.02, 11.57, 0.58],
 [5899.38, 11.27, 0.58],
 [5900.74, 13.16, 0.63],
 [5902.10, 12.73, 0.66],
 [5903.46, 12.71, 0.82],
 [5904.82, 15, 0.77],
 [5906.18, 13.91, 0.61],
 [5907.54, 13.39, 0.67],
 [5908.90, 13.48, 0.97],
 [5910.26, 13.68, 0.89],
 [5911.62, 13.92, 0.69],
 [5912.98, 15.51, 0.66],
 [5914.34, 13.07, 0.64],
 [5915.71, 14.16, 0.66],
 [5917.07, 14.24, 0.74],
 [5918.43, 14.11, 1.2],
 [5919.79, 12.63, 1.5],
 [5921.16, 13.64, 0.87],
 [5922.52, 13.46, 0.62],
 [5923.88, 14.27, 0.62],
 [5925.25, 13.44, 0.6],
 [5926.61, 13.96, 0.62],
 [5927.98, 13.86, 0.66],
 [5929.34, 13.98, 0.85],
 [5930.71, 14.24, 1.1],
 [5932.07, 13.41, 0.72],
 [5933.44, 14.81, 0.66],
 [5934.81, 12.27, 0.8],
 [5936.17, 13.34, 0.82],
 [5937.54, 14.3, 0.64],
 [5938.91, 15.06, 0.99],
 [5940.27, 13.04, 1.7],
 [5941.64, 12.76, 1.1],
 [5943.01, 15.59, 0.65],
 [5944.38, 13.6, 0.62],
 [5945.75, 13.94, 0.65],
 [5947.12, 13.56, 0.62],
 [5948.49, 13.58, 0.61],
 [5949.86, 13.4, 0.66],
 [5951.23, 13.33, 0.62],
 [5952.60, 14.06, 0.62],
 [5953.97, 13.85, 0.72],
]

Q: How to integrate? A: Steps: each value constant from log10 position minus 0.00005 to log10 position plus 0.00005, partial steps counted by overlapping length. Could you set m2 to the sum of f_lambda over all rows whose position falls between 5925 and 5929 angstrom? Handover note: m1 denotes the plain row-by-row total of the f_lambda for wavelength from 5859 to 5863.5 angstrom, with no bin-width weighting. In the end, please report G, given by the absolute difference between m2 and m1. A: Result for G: 3.3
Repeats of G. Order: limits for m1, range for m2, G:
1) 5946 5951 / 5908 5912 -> 0.5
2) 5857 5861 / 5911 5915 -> 2.7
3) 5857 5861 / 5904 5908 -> 2.9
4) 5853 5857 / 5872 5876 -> 3.7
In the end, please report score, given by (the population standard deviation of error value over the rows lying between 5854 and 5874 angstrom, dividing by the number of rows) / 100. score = 0.0031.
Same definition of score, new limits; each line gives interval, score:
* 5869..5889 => 0.0039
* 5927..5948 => 0.0028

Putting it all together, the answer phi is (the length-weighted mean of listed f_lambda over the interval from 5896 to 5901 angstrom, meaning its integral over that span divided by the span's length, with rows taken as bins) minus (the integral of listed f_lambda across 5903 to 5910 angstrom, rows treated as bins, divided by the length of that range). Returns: -2.12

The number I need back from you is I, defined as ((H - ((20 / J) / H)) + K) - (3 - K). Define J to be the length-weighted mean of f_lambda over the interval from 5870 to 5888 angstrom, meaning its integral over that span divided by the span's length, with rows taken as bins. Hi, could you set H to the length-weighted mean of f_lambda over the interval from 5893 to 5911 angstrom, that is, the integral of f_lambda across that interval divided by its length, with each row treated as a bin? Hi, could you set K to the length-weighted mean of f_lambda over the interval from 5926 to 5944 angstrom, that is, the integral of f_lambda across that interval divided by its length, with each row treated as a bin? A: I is 37.1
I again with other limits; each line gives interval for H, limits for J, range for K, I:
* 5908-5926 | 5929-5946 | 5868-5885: 38.6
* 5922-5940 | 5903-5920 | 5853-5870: 37.9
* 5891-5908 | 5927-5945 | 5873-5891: 34.7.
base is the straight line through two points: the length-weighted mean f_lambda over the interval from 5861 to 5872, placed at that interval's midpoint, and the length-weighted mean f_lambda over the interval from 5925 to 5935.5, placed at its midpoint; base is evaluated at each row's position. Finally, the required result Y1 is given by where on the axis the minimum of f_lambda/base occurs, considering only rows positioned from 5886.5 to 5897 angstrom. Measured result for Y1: 5887.17 angstrom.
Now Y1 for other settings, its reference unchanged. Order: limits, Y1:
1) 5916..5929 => 5919.79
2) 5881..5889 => 5887.17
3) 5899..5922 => 5899.38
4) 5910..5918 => 5914.34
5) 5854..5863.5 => 5861.47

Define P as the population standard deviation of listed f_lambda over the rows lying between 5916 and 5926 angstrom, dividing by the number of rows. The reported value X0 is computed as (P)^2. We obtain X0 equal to 0.3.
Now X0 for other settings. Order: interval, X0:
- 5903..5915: 0.7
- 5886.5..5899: 1.1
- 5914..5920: 0.4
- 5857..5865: 3.5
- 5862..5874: 0.4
